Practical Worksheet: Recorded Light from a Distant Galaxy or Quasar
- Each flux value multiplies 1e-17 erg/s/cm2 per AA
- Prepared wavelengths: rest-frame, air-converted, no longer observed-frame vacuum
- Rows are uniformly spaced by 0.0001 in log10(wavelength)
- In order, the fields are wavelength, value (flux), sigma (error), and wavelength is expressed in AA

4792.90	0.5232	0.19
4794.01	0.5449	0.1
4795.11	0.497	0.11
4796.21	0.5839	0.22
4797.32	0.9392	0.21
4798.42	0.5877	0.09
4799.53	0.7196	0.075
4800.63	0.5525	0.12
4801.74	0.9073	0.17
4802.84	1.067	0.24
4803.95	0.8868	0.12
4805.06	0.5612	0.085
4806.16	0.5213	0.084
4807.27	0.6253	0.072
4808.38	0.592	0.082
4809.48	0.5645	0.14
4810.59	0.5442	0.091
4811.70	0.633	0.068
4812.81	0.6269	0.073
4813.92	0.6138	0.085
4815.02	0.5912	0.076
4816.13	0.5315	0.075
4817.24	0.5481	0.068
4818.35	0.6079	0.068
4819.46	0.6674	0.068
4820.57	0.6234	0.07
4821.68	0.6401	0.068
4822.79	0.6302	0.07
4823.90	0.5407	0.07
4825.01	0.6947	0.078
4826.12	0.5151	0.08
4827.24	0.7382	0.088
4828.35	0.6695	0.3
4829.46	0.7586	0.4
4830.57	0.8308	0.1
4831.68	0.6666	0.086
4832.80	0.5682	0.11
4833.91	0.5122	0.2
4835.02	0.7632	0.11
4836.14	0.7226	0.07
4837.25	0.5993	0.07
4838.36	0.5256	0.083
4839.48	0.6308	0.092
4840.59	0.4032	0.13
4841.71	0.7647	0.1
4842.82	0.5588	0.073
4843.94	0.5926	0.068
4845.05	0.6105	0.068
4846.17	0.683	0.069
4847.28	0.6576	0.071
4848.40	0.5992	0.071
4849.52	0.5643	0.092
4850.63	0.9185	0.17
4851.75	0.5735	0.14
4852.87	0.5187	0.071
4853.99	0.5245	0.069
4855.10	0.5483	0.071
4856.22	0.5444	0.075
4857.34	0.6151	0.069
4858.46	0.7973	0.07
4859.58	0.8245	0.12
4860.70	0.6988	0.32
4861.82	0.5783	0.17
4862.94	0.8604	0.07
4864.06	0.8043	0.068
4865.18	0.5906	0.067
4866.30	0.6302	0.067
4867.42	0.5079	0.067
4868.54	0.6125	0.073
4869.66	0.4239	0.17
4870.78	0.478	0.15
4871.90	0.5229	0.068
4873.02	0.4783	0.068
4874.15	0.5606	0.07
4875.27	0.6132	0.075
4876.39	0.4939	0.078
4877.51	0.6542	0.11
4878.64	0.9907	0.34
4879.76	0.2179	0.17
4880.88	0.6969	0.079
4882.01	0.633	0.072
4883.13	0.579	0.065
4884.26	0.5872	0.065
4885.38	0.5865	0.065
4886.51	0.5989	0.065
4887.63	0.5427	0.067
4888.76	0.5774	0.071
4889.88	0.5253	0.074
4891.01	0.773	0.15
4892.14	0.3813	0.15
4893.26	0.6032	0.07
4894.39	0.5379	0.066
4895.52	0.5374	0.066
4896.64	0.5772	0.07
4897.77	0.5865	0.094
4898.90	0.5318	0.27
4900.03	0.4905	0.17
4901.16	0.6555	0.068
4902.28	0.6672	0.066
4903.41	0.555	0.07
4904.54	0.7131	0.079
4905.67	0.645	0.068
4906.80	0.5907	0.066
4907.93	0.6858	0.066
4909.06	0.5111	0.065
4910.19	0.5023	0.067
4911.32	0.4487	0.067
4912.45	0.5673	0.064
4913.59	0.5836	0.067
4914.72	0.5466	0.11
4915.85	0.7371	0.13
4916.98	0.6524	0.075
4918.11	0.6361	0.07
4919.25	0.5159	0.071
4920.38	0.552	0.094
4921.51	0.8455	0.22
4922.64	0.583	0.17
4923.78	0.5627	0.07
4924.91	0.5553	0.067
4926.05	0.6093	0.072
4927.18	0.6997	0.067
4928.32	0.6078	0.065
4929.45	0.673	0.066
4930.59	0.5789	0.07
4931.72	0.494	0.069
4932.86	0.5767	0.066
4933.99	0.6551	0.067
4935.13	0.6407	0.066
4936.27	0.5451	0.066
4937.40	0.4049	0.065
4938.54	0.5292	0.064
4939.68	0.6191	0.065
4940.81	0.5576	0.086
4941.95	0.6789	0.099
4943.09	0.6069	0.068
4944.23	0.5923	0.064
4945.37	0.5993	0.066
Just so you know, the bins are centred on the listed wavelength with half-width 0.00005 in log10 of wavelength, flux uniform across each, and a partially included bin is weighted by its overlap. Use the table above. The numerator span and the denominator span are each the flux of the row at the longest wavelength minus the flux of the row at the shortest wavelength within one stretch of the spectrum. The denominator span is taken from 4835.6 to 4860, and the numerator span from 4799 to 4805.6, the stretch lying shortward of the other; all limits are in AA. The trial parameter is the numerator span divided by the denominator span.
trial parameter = -1.6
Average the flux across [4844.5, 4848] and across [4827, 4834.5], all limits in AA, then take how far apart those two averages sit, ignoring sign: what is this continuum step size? 0.03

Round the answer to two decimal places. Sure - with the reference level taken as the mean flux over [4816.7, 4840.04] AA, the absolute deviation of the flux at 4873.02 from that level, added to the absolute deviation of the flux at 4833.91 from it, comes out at 0.29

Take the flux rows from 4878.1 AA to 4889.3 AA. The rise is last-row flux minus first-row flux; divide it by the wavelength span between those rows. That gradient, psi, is -0.041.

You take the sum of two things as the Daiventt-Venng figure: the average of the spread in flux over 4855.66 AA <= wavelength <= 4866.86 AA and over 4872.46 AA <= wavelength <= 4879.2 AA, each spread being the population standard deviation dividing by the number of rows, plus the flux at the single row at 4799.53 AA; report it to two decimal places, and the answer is 0.86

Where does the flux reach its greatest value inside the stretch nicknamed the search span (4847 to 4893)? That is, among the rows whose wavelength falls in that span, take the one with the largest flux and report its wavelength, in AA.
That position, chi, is 4878.64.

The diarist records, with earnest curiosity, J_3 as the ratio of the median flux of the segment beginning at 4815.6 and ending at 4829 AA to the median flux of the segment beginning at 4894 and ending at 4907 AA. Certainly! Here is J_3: 1.08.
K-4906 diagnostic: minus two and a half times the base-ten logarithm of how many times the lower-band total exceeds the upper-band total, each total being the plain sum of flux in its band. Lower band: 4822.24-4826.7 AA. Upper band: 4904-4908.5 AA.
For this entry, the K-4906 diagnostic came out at 0.11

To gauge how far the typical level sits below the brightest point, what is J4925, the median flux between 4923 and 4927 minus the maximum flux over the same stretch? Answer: -0.047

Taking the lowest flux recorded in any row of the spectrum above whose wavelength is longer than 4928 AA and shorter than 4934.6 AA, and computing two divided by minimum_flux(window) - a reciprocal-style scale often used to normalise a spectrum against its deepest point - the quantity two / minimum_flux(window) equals 4.0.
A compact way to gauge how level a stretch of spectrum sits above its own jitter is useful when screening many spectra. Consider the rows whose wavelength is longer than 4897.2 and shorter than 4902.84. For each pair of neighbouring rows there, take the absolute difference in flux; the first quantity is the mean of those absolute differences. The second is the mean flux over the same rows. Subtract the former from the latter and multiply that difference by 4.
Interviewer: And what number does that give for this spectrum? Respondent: 2.07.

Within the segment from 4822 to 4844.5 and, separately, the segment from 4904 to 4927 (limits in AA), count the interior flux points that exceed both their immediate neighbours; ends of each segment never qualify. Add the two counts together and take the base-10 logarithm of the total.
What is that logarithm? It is 1.00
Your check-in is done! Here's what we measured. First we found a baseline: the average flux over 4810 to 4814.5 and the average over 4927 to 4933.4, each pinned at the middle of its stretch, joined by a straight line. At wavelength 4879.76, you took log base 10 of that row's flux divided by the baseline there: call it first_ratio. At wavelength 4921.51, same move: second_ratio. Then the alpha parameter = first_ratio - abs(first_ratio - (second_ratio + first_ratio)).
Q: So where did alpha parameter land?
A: -0.59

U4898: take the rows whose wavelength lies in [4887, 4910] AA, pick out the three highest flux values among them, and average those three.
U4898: 0.72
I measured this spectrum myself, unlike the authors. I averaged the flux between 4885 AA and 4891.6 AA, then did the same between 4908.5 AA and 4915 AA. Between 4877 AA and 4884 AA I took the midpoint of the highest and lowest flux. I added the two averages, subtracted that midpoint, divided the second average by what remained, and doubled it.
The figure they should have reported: 2.0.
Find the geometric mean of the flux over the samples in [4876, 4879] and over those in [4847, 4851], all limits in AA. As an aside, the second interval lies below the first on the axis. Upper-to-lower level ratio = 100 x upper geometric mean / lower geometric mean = 102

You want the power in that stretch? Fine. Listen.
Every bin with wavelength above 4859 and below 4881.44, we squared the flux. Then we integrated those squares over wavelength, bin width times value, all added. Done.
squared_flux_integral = 9.0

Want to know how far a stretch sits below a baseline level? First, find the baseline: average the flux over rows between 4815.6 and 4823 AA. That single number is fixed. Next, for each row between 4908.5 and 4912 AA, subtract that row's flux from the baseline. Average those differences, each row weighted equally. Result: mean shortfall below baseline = 0.12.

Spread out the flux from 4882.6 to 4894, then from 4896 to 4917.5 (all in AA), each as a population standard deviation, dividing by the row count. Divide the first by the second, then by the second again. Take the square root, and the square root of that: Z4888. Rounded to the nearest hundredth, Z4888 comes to 1.97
